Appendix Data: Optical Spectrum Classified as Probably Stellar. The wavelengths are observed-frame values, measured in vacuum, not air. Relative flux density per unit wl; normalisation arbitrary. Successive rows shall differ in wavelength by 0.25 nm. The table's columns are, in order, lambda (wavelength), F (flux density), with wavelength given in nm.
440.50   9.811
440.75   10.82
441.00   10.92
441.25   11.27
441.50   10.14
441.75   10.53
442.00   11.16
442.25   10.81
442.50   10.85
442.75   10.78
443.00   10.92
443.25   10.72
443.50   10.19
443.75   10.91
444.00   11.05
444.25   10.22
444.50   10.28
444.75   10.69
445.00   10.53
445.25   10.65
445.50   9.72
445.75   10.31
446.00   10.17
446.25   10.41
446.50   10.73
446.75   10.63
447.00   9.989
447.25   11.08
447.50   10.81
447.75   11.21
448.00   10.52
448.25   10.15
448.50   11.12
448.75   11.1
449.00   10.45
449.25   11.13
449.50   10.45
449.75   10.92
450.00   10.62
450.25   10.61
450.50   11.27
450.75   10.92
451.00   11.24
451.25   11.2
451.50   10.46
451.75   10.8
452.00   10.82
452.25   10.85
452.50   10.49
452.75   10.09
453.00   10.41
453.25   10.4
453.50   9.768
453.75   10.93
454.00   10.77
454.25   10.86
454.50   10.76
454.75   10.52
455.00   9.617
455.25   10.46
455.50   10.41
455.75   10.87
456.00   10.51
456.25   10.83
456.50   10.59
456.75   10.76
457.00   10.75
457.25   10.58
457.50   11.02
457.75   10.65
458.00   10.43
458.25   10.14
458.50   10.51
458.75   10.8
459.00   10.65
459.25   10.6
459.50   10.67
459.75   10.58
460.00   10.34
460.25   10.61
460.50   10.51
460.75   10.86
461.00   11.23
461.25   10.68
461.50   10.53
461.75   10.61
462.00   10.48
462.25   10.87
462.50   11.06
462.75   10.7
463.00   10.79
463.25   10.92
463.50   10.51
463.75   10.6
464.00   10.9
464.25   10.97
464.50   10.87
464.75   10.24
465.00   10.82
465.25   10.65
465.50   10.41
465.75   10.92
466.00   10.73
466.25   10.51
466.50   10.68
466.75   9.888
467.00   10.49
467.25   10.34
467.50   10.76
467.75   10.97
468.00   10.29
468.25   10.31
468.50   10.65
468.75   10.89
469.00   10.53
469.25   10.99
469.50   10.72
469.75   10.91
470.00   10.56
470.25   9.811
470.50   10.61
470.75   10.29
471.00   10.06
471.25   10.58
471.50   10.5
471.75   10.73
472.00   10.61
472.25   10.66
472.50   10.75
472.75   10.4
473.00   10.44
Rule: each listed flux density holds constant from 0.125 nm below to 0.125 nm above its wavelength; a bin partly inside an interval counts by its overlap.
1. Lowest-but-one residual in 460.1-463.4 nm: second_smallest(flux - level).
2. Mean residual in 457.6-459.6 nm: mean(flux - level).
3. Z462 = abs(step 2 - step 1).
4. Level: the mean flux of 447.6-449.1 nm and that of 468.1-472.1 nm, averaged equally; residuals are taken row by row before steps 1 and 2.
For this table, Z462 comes 0.05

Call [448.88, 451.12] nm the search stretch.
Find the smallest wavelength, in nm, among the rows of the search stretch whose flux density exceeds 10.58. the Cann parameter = 449.25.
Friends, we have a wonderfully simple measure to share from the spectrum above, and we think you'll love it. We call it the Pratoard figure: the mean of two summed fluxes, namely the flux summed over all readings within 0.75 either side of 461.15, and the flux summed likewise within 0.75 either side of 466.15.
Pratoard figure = 63.8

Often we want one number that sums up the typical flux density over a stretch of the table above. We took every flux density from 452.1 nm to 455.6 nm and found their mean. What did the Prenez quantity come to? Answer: 10.5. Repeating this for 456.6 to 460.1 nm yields 10.6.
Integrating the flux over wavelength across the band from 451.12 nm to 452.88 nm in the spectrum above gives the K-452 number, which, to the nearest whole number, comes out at 19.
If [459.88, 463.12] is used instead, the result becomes 35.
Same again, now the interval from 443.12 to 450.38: 77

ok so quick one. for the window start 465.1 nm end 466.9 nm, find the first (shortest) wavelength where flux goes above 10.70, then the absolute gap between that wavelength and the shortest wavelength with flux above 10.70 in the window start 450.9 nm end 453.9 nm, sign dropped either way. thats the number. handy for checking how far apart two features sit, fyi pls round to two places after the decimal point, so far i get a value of 14.75 nm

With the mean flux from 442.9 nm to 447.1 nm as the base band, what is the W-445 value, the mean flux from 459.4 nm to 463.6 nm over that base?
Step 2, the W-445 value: 1.02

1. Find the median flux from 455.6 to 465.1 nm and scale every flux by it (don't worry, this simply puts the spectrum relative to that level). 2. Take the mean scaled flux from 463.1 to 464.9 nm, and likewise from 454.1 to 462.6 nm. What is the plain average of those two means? 1.00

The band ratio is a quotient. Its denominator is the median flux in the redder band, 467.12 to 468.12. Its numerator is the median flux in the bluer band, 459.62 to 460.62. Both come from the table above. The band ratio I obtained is 1.00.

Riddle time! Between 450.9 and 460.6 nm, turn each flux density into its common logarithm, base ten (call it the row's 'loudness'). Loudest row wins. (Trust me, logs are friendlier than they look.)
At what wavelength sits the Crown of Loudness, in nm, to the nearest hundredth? 451.00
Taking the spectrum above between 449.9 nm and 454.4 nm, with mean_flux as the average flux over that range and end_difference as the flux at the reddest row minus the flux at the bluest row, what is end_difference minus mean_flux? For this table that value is -10.5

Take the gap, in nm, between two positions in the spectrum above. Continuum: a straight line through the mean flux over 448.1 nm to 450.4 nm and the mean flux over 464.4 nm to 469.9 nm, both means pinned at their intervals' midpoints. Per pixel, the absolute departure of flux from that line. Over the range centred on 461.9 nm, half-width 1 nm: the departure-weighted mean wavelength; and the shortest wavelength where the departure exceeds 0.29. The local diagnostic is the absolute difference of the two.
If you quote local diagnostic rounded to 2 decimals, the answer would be 0.78 nm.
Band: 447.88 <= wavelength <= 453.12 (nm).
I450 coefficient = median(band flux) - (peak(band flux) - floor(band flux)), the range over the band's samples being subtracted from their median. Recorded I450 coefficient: 9.62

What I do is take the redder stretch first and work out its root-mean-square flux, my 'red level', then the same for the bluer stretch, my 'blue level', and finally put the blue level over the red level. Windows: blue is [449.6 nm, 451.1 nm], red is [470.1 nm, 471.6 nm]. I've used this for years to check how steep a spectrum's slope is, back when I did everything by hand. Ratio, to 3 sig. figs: 1.06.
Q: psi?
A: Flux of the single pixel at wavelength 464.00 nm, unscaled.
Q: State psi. 10.9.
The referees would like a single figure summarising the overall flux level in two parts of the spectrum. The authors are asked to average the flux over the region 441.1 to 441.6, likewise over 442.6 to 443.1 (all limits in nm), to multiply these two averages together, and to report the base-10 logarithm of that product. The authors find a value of 2.07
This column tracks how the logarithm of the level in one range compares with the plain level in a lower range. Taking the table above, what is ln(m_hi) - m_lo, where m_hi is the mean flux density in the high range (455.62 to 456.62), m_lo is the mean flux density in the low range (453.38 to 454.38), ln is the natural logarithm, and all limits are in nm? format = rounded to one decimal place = -8.2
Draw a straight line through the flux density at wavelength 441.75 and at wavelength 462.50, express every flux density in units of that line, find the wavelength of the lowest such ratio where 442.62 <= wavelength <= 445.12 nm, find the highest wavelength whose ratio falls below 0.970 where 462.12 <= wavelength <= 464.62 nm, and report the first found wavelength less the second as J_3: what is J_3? -20.25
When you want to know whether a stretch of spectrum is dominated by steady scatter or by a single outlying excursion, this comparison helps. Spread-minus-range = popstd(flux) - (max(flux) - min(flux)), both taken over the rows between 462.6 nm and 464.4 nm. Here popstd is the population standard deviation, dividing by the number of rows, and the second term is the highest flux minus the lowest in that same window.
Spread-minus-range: -0.30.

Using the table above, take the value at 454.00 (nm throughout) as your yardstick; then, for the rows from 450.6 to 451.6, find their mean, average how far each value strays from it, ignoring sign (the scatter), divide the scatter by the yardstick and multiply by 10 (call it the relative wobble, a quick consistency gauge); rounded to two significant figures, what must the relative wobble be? 0.25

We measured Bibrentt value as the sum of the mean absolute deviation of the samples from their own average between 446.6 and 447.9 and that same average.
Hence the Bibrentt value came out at 11.09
